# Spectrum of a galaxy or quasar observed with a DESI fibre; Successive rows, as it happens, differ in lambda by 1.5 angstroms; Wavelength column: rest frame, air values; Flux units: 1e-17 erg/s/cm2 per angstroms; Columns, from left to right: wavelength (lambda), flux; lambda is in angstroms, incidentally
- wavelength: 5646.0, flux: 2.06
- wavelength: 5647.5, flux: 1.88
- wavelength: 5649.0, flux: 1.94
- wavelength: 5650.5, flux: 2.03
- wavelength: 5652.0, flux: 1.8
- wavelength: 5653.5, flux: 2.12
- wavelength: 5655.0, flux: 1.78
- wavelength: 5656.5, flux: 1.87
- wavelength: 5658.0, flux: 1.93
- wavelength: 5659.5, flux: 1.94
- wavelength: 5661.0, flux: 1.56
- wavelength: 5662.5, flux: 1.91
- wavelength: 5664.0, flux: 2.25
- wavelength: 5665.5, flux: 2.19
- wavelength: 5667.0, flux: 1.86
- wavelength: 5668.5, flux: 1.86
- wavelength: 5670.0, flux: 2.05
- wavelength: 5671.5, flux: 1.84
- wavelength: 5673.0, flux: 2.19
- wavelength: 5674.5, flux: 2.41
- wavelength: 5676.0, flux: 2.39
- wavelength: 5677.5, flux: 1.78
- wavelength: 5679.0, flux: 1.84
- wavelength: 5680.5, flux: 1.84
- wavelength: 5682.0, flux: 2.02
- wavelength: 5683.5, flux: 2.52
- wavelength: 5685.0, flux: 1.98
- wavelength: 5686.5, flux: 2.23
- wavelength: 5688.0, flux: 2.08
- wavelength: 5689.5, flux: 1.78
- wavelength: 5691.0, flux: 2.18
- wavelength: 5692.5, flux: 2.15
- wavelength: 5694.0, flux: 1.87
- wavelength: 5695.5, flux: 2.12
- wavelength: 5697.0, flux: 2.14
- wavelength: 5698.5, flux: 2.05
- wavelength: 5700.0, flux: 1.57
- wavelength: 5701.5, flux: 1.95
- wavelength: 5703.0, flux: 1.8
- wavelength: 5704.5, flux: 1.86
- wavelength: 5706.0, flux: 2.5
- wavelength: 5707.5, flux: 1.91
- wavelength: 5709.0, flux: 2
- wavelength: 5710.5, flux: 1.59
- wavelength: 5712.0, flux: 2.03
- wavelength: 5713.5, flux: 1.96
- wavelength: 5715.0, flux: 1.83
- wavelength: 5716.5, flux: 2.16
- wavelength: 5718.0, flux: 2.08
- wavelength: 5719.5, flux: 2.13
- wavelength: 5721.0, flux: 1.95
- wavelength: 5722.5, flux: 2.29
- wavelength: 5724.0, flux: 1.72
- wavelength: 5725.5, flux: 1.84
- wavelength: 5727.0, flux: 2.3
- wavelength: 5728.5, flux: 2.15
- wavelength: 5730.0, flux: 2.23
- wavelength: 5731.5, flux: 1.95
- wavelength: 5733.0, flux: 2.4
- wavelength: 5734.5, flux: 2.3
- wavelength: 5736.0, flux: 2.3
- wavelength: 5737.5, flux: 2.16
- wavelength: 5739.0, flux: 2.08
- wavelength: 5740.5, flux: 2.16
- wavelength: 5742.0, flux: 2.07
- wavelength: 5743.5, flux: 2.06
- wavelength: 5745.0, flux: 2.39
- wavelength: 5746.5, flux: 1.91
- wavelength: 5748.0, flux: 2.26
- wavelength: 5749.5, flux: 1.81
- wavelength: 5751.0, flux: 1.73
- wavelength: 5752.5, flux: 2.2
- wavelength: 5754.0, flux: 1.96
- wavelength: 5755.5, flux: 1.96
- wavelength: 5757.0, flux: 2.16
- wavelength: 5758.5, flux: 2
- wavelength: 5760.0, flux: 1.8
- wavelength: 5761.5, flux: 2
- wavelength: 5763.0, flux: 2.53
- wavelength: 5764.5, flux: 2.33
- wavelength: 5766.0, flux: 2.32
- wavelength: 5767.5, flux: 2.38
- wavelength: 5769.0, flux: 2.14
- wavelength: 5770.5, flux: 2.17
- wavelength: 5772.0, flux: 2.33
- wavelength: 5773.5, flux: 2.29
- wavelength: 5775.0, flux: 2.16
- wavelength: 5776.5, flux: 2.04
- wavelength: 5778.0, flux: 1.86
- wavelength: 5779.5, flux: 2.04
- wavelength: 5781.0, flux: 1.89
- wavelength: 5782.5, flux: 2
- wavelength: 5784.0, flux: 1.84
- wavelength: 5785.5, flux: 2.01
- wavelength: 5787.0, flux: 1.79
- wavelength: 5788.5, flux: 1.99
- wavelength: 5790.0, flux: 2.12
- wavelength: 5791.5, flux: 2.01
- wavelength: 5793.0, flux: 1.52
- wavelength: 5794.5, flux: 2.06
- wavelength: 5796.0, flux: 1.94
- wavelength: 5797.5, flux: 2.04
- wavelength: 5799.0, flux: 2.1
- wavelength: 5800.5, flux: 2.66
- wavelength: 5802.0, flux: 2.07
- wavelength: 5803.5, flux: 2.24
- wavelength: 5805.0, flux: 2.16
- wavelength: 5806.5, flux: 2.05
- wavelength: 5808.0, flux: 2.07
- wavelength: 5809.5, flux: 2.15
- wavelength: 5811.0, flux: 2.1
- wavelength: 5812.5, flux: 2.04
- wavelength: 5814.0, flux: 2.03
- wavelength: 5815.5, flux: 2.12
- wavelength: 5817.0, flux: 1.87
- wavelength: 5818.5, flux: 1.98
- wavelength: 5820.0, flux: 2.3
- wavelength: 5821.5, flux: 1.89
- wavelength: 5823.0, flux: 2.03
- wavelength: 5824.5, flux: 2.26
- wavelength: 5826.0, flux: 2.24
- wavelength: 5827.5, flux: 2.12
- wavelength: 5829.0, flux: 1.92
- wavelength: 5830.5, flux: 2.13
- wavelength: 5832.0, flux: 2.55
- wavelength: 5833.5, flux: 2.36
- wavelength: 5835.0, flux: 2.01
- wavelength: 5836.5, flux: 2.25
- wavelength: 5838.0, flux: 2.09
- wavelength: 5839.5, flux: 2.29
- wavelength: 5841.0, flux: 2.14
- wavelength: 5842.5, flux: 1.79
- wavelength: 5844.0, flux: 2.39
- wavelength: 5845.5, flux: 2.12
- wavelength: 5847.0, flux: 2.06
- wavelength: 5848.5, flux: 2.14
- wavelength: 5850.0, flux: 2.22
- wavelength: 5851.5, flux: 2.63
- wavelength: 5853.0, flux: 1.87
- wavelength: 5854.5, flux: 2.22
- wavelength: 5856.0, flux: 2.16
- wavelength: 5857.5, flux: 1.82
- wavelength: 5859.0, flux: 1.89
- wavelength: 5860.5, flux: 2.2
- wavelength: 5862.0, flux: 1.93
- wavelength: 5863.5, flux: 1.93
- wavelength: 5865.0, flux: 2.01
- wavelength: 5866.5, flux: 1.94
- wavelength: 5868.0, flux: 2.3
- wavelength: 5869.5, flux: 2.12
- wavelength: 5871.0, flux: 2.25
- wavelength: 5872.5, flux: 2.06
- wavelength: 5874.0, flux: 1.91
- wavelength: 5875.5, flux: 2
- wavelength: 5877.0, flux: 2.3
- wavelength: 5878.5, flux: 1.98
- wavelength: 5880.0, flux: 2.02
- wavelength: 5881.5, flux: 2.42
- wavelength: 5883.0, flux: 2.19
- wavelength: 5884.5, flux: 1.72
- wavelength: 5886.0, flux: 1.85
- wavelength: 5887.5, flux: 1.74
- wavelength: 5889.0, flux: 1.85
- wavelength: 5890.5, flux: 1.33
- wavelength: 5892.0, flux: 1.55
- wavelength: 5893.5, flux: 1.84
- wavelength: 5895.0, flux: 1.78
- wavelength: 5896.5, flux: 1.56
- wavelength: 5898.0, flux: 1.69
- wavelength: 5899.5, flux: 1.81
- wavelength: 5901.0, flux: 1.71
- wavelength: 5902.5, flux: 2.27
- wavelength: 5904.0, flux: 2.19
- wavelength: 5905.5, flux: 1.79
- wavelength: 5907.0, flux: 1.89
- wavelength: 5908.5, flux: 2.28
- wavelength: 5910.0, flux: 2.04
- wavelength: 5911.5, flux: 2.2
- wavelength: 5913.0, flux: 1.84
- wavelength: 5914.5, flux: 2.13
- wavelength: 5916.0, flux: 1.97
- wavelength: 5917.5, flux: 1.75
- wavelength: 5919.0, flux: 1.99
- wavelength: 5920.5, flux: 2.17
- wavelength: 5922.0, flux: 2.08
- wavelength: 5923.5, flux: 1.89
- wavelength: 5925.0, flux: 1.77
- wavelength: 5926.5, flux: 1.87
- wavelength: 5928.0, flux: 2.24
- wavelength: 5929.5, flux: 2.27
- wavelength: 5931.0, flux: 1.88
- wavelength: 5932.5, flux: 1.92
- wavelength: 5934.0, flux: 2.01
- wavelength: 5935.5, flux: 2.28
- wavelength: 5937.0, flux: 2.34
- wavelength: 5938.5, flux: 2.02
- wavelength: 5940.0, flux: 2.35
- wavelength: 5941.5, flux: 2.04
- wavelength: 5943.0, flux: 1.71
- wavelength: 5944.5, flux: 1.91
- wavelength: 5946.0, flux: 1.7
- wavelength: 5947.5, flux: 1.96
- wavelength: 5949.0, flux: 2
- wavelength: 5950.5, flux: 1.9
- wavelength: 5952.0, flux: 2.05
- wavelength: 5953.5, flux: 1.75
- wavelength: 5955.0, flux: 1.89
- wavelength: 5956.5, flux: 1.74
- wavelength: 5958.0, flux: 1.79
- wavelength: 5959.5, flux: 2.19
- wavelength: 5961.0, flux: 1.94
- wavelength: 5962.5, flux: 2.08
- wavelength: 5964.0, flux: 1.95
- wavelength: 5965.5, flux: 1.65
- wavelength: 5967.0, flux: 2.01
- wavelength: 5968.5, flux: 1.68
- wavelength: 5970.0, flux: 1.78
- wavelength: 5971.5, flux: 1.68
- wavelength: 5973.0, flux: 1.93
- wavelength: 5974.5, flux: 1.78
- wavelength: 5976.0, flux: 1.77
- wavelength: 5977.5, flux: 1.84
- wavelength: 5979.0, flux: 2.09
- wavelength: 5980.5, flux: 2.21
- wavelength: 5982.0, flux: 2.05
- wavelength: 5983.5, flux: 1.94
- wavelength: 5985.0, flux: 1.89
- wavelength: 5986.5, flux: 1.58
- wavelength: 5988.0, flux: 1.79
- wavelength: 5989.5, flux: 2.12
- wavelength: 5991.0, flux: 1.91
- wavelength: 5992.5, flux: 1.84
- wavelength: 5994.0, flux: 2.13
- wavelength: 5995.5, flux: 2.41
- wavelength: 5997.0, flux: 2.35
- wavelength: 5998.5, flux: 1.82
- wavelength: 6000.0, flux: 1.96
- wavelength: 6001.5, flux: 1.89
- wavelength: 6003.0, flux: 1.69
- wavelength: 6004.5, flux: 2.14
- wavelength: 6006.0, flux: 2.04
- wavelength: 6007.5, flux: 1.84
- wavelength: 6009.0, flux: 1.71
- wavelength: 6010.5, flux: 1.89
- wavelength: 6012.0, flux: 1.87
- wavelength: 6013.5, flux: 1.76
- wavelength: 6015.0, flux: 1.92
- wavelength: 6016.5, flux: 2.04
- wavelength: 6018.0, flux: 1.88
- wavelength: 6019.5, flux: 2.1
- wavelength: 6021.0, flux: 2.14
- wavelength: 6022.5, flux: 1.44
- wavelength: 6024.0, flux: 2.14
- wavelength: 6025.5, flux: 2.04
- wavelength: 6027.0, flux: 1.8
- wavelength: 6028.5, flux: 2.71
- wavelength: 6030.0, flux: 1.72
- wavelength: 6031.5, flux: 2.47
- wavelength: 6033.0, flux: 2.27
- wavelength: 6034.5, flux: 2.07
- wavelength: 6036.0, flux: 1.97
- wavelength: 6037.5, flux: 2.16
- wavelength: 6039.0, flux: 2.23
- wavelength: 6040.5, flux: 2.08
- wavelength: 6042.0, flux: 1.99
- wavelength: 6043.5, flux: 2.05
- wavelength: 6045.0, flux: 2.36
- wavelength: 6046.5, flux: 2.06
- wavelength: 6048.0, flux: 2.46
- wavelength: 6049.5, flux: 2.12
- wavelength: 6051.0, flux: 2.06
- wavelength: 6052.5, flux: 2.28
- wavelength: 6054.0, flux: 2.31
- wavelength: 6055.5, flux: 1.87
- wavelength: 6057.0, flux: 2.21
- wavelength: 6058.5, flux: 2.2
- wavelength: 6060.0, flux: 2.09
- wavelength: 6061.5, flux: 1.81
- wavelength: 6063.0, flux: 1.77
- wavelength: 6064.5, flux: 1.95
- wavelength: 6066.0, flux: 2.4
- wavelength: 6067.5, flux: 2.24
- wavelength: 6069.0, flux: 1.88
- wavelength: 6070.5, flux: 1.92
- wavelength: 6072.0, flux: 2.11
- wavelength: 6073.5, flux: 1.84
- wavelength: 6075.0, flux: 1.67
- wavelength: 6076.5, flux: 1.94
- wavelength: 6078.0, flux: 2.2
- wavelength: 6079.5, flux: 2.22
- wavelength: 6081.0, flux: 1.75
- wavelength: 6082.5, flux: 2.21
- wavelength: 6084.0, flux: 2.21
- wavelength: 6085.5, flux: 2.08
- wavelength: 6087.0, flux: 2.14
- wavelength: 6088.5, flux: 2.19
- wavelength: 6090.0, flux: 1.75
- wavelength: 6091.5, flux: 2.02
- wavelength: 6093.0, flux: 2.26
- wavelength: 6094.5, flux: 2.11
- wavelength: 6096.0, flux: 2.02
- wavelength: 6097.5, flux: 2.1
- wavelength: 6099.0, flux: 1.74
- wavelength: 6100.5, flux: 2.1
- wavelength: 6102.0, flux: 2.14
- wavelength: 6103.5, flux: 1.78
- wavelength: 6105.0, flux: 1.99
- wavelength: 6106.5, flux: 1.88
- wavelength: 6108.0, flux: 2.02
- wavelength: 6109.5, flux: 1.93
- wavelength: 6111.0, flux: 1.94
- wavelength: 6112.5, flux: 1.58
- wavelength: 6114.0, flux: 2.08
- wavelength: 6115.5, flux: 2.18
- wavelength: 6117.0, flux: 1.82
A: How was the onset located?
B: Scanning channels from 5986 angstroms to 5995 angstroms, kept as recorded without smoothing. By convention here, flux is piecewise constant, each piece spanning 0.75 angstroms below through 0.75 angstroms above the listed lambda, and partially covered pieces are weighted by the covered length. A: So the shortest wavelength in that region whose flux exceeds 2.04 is 5989.5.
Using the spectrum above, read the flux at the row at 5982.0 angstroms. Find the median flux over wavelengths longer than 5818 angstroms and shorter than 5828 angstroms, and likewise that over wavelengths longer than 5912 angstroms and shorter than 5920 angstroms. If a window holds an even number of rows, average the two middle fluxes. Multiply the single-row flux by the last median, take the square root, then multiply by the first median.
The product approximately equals 4.26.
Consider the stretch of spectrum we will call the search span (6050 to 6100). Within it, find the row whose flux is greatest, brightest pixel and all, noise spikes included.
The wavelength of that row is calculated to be 6066.0 angstroms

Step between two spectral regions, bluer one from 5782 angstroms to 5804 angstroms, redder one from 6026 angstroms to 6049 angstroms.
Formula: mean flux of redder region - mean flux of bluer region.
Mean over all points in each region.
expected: 0.13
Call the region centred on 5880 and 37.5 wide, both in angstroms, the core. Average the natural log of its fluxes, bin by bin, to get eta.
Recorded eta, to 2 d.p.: 0.65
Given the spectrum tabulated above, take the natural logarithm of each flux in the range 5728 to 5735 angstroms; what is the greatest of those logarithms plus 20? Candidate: 20.9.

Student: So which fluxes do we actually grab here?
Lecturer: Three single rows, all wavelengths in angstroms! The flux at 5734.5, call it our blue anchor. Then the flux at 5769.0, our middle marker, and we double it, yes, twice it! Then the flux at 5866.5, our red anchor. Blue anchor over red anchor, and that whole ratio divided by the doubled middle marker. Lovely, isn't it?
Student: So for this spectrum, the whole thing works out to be 0.277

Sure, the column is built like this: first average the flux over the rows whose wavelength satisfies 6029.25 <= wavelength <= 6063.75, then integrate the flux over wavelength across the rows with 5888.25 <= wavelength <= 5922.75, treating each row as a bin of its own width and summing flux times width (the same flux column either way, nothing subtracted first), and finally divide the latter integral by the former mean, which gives 31.0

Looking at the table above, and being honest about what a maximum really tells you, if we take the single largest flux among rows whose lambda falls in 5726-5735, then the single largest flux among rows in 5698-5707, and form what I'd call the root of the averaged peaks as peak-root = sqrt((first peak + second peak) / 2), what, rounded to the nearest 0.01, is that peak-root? 1.57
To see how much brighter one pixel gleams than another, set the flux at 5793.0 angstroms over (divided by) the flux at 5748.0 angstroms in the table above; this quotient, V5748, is 0.67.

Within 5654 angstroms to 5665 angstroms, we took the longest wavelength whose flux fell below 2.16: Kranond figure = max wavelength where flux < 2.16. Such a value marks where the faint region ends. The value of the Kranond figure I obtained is 5662.5 angstroms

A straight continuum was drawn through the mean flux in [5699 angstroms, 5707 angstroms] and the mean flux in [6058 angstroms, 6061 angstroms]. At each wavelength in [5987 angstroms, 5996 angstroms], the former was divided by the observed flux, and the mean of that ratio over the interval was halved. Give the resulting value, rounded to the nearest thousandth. 0.523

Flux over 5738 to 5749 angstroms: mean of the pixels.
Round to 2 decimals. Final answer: 2.13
